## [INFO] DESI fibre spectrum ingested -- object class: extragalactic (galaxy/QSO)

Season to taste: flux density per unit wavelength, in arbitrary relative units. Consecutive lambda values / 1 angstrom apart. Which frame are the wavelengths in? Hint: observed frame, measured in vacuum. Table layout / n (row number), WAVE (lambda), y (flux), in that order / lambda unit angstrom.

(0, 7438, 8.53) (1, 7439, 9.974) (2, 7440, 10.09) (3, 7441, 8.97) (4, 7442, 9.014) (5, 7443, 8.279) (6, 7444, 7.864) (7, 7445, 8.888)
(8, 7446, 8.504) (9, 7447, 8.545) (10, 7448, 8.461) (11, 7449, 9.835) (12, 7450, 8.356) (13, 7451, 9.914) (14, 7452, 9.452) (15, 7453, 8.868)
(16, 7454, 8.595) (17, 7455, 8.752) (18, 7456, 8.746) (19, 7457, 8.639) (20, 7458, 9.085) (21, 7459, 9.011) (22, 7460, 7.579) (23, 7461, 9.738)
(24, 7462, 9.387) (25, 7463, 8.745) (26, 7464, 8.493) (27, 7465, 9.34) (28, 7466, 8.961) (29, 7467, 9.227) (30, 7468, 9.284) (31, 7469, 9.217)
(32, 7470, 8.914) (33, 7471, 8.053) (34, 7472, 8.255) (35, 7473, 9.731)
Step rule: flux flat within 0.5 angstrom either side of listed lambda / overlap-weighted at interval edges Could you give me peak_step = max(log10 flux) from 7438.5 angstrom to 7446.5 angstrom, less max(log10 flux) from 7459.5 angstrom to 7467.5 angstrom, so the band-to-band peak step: 0.015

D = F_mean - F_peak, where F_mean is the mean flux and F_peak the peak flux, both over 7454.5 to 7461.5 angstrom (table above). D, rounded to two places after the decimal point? -0.95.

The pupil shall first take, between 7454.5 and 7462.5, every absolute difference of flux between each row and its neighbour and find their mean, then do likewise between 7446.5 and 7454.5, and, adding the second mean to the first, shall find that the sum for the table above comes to 1.48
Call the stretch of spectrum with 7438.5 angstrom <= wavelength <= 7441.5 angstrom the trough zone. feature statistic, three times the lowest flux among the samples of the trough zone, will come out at 26.9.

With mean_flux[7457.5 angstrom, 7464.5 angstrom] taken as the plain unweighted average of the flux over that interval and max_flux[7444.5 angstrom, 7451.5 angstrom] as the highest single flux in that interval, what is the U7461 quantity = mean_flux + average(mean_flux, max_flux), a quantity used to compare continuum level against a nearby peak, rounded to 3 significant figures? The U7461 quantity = 18.3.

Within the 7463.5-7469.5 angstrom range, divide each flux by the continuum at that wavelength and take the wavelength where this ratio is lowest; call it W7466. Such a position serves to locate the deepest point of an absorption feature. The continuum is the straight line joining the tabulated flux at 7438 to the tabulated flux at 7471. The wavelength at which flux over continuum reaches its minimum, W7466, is 7464 angstrom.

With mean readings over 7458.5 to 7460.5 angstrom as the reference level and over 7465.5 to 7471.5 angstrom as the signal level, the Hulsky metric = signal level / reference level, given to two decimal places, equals 1.08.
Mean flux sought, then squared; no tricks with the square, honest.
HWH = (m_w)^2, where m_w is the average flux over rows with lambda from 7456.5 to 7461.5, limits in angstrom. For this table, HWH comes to 77.6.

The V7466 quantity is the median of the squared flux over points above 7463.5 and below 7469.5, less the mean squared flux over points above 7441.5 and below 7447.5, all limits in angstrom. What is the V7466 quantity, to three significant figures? 12.4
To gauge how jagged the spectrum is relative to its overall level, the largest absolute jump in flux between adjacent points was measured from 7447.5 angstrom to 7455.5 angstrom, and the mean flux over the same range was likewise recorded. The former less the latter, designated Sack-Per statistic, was -7.5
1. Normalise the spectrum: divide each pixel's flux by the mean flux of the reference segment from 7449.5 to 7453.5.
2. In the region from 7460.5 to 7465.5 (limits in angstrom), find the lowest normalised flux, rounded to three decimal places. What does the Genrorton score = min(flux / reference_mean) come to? 0.928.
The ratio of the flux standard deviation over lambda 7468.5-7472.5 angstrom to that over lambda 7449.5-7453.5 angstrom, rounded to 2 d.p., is 0.80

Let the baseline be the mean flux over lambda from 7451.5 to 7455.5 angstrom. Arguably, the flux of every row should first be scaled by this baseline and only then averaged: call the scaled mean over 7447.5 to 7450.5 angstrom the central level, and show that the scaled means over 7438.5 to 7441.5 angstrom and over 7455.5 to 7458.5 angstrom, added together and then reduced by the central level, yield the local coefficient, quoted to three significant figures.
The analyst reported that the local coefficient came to 1.08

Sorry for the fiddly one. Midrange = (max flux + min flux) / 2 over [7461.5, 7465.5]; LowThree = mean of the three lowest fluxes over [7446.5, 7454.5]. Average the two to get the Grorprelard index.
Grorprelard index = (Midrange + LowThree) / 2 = 8.70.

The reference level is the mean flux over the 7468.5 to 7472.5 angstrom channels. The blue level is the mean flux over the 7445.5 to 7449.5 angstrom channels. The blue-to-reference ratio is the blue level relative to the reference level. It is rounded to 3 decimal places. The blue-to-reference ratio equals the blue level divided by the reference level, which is 1.026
